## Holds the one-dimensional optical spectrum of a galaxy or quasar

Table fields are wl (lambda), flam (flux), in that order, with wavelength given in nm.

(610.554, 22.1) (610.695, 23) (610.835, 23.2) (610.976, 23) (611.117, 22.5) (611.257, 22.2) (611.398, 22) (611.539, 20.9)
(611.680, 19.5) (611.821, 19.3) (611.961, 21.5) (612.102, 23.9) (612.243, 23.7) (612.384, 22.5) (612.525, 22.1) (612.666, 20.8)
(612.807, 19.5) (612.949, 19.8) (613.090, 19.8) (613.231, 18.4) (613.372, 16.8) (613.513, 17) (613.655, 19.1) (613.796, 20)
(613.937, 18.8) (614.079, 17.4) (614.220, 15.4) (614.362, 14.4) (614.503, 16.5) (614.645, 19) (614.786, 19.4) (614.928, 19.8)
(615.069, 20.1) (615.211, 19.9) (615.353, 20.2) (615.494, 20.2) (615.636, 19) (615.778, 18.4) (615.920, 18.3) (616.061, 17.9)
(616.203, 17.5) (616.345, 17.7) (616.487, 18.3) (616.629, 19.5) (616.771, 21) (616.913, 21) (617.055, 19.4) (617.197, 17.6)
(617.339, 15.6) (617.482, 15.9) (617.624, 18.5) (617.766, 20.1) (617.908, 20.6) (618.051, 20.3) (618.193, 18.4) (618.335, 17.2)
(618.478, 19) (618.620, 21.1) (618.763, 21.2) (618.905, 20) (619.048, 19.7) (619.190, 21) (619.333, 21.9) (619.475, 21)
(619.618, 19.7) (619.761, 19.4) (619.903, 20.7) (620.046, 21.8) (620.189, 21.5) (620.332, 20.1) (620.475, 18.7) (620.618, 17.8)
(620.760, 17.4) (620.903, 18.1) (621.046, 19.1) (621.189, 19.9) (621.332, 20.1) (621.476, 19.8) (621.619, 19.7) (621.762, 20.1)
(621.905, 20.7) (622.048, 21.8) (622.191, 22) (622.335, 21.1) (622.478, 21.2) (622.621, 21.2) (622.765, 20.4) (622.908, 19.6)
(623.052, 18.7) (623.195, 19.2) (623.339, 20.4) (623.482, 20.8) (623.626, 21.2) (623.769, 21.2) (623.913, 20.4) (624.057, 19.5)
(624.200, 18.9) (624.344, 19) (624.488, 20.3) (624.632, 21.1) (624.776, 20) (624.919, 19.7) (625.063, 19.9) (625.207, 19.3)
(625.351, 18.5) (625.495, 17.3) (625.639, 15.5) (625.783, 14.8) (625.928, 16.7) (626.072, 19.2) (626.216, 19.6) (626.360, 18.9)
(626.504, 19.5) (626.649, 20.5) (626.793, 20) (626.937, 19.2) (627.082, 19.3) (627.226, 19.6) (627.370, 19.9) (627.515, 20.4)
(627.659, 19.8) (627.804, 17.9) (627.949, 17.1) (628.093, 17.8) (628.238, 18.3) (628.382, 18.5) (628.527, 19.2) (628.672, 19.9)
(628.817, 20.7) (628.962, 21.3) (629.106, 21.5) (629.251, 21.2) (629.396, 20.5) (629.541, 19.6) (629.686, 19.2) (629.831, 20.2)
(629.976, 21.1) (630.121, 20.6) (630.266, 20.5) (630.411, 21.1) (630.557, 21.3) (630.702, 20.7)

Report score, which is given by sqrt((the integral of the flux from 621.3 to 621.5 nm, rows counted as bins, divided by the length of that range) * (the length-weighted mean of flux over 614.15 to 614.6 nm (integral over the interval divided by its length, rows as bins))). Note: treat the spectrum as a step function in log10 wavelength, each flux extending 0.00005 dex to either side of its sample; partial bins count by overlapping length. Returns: 17.6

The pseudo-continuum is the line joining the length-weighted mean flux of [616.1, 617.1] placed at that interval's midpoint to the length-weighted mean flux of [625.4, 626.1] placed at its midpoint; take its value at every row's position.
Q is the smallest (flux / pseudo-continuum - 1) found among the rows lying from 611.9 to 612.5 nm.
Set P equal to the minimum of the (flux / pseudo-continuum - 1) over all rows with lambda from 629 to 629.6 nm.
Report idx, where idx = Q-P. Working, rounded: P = 0.26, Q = 0.05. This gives -0.2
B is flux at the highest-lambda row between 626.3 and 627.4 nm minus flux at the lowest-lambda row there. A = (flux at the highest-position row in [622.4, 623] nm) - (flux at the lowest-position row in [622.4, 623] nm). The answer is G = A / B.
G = -1.6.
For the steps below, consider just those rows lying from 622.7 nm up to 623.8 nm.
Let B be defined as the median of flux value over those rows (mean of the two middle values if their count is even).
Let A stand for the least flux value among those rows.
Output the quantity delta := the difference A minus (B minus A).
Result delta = 17.0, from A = 18.7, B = 20.4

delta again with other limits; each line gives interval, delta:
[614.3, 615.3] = 9.4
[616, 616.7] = 17.1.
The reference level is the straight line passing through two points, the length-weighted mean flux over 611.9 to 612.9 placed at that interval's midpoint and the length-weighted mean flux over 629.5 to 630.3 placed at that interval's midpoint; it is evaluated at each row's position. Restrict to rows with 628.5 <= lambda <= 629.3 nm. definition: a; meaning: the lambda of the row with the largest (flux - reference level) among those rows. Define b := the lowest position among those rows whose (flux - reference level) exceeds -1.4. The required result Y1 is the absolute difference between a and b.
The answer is 0.58 nm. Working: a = 629.106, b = 628.527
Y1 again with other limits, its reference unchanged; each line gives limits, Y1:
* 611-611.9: 0.00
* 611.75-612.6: 0.14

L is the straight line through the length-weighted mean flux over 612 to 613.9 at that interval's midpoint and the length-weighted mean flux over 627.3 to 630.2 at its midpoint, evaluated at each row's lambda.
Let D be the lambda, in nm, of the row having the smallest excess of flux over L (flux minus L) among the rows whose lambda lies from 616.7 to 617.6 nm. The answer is 617.339 nm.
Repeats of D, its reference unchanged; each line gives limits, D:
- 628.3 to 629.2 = 628.382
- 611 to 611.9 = 611.821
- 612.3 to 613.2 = 612.807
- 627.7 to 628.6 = 627.949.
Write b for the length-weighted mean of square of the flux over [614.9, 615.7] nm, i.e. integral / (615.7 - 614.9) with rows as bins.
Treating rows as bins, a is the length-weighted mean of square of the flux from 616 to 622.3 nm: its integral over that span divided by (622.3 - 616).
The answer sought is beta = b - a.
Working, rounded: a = 385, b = 395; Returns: 11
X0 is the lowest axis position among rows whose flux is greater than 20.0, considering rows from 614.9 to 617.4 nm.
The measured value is 615.069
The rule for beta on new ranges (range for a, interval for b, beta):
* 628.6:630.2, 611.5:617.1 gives -44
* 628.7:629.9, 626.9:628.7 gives -60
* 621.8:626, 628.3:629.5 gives 24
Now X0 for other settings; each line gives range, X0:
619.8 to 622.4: 619.903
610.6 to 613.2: 610.695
